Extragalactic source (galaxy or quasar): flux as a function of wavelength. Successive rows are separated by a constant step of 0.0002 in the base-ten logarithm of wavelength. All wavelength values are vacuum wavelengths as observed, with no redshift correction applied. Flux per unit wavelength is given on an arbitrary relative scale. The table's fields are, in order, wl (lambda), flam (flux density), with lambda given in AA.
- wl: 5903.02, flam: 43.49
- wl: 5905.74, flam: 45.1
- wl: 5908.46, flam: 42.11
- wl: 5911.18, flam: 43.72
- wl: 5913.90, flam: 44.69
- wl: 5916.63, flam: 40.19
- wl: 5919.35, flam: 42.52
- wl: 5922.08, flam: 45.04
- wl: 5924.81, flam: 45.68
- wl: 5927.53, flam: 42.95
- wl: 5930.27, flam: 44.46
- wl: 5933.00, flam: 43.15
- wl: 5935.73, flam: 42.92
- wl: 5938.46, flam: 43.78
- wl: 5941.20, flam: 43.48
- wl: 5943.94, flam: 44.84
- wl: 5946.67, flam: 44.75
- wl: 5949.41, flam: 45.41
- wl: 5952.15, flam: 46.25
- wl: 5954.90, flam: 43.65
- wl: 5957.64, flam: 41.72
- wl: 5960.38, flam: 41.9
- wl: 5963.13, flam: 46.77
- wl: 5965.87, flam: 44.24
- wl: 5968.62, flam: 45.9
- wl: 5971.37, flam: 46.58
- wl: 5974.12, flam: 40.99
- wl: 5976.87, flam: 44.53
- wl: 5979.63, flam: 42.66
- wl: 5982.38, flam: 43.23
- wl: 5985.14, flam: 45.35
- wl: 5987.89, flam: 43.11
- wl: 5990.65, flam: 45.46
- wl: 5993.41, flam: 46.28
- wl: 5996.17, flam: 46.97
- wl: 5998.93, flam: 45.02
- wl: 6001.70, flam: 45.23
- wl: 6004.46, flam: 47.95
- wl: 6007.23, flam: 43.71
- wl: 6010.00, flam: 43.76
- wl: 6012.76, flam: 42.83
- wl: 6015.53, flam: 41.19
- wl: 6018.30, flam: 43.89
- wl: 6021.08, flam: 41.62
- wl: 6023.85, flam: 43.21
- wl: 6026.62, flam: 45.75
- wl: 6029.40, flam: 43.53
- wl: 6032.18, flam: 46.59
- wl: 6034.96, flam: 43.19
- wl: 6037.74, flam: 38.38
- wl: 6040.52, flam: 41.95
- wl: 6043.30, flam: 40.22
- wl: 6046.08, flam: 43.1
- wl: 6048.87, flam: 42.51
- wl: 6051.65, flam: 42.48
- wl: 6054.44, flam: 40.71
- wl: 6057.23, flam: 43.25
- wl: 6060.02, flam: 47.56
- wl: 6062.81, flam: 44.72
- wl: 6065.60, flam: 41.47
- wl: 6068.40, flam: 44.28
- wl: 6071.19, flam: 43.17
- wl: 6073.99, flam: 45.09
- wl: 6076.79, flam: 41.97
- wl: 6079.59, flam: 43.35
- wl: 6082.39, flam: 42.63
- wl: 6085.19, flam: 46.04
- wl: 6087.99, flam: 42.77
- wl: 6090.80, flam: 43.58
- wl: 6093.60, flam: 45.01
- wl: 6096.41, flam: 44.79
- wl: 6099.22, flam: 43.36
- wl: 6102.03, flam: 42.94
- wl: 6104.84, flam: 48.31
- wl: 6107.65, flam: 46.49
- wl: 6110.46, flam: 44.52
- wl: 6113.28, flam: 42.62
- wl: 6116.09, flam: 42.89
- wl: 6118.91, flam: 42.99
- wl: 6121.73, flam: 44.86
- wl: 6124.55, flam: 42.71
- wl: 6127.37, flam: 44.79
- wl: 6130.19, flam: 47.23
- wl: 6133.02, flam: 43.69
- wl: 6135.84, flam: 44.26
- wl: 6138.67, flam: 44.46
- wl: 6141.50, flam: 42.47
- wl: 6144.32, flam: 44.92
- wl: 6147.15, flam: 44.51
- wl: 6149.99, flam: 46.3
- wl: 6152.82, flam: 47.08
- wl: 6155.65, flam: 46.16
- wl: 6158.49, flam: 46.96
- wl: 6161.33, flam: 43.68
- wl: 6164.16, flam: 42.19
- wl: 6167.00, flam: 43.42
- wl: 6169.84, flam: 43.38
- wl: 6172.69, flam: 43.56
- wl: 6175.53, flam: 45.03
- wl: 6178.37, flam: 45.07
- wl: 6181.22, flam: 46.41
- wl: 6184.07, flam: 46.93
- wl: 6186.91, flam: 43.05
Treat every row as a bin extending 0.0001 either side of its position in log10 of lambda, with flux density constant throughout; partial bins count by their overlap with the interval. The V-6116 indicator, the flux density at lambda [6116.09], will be 42.89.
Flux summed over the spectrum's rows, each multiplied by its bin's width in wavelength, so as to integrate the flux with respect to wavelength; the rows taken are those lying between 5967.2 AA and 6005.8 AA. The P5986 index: 1735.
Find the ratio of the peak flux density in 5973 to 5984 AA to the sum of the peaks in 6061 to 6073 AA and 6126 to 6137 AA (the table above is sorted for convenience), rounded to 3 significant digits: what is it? 0.484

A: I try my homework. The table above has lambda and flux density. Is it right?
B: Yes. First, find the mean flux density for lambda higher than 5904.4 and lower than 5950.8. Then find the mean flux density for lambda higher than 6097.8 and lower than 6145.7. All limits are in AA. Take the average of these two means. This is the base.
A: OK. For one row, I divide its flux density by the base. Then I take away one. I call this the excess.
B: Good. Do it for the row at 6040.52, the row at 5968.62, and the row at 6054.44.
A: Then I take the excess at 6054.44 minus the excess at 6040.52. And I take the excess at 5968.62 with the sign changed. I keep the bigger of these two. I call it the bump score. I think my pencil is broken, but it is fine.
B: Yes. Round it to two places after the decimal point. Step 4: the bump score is -0.03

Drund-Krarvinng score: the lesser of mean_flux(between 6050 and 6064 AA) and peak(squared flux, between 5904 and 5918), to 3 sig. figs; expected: 43.7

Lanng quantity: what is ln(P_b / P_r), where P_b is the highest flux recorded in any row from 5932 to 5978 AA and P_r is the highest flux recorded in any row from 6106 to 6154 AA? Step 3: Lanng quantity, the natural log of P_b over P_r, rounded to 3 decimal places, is -0.010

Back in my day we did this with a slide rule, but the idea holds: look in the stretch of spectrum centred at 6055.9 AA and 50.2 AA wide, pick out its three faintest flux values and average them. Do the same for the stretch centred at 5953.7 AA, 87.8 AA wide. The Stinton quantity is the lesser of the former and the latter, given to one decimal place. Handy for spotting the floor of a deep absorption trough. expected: 39.8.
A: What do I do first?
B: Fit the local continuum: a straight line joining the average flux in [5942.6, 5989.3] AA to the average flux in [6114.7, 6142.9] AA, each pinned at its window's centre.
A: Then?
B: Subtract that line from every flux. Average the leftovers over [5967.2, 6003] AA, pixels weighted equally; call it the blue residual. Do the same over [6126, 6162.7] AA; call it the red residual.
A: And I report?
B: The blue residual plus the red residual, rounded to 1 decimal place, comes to 1.6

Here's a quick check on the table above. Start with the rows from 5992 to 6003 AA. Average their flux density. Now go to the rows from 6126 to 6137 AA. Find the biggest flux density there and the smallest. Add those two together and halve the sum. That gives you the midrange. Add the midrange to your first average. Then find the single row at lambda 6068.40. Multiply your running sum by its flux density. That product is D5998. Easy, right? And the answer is 4044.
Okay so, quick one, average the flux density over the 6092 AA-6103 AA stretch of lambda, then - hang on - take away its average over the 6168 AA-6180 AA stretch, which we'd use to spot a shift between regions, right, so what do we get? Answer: -0.2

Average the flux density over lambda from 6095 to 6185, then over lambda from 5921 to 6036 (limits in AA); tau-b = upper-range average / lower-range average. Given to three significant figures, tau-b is 1.01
